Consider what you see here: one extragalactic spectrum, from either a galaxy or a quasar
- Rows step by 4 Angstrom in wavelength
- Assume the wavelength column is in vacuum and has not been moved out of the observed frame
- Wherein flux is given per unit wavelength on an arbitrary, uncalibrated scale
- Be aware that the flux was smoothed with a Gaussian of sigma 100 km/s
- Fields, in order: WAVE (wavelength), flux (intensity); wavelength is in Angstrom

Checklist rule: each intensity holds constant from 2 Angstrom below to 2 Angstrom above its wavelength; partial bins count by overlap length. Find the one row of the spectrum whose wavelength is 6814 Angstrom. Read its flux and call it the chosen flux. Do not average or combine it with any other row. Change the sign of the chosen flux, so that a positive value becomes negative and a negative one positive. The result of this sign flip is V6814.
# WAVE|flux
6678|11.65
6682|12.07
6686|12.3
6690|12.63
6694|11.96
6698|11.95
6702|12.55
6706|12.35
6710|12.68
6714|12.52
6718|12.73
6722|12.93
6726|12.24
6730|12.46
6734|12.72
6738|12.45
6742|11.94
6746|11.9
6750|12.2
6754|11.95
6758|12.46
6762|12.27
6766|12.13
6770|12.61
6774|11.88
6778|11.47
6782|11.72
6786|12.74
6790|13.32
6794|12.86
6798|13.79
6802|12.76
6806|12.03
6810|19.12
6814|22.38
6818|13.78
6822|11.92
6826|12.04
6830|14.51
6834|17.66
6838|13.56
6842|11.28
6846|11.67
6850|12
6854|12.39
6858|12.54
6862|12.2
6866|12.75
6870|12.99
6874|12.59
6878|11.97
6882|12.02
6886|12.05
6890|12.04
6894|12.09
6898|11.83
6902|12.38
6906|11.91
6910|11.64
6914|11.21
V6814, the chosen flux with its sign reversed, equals -22.4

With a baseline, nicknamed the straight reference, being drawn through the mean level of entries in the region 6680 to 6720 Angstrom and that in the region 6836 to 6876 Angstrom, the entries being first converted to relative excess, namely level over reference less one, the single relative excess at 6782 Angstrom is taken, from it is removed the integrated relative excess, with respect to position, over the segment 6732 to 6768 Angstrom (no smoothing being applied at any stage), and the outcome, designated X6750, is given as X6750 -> 0.40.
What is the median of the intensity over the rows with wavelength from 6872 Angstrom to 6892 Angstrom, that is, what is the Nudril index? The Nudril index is 12.0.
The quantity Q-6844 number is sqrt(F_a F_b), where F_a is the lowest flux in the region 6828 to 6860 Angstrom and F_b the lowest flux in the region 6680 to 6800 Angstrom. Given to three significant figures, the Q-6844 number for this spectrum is 11.4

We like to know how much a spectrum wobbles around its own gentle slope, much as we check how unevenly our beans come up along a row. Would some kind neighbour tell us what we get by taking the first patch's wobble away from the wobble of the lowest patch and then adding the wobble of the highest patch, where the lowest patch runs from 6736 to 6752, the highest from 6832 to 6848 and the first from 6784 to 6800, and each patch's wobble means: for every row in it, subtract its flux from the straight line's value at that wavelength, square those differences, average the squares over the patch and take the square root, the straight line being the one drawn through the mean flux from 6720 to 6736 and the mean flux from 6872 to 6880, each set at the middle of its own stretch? 2.4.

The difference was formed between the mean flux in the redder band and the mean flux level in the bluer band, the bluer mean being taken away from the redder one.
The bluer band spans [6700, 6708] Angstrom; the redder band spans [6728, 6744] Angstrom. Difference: -0.1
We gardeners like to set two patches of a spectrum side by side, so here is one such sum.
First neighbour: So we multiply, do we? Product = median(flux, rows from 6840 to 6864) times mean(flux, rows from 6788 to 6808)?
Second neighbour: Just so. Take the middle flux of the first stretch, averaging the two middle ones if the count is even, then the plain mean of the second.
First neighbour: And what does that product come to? 156.7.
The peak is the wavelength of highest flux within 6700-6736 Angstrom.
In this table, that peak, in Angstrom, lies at 6722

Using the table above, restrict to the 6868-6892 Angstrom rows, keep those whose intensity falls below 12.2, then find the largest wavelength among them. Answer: 6890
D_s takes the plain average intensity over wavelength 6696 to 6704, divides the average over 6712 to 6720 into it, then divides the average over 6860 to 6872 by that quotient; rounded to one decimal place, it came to 13.0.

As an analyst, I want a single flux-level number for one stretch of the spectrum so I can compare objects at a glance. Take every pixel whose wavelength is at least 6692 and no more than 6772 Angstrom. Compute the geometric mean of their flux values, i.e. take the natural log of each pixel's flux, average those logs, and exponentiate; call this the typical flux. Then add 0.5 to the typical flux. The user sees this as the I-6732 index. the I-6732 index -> 12.8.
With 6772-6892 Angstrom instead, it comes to 13.5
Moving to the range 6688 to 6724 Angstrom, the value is 13.0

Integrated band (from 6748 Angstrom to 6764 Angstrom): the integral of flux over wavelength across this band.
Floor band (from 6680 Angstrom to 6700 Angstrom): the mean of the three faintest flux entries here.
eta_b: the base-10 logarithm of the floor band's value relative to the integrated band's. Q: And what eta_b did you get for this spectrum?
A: -1.2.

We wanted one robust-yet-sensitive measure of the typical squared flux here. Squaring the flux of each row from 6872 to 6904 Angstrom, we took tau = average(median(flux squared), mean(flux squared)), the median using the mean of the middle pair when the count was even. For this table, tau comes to 146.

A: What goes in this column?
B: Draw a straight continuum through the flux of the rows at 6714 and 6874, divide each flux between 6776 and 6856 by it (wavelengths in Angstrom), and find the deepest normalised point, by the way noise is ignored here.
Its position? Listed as 6842 Angstrom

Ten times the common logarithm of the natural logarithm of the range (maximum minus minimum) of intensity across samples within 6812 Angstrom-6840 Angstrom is 4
